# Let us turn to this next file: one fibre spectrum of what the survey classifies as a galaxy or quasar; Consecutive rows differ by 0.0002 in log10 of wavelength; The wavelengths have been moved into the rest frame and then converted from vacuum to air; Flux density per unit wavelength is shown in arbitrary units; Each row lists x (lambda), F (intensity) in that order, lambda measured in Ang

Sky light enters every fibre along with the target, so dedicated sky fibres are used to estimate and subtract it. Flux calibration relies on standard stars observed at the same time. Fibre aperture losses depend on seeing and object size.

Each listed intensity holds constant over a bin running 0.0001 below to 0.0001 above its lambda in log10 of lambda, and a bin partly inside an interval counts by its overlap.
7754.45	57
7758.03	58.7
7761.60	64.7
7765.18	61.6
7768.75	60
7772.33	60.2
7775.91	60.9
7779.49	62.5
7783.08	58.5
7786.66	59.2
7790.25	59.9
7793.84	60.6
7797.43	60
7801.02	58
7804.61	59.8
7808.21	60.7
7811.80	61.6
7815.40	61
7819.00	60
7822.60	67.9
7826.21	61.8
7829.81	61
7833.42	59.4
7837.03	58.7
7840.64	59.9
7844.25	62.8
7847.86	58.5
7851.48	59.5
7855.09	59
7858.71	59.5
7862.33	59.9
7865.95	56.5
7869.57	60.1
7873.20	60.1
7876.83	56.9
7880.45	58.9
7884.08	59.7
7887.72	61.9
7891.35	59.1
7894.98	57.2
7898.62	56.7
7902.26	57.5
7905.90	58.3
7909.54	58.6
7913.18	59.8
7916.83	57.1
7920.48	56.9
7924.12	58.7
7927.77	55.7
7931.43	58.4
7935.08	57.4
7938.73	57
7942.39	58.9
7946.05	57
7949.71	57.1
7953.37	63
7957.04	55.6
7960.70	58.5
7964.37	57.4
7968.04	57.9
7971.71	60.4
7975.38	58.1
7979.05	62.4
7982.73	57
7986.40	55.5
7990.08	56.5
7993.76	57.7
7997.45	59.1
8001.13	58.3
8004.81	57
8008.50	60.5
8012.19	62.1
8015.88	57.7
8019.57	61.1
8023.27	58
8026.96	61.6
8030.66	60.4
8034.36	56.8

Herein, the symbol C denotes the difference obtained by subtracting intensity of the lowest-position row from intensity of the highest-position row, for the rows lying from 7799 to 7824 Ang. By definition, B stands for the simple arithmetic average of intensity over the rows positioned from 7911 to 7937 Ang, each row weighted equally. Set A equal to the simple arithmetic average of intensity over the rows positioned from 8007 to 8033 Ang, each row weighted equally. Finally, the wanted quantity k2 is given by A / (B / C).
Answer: 10.3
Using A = 60.2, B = 57.7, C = 9.9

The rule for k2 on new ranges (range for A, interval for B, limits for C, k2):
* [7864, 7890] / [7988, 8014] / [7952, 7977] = -4.9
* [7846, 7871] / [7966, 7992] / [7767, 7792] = -0.1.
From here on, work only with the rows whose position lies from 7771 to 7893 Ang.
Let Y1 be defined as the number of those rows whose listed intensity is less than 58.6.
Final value 5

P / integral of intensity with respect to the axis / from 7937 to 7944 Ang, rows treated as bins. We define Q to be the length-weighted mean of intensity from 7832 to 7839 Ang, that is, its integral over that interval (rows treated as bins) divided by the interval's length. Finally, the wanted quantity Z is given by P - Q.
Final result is 346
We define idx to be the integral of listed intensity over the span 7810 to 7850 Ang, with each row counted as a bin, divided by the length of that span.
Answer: 61.1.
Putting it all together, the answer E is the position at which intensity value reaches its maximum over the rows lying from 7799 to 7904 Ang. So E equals 7822.60 Ang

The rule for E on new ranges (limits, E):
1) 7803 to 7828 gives 7822.60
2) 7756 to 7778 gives 7761.60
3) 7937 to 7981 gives 7953.37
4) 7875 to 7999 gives 7953.37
